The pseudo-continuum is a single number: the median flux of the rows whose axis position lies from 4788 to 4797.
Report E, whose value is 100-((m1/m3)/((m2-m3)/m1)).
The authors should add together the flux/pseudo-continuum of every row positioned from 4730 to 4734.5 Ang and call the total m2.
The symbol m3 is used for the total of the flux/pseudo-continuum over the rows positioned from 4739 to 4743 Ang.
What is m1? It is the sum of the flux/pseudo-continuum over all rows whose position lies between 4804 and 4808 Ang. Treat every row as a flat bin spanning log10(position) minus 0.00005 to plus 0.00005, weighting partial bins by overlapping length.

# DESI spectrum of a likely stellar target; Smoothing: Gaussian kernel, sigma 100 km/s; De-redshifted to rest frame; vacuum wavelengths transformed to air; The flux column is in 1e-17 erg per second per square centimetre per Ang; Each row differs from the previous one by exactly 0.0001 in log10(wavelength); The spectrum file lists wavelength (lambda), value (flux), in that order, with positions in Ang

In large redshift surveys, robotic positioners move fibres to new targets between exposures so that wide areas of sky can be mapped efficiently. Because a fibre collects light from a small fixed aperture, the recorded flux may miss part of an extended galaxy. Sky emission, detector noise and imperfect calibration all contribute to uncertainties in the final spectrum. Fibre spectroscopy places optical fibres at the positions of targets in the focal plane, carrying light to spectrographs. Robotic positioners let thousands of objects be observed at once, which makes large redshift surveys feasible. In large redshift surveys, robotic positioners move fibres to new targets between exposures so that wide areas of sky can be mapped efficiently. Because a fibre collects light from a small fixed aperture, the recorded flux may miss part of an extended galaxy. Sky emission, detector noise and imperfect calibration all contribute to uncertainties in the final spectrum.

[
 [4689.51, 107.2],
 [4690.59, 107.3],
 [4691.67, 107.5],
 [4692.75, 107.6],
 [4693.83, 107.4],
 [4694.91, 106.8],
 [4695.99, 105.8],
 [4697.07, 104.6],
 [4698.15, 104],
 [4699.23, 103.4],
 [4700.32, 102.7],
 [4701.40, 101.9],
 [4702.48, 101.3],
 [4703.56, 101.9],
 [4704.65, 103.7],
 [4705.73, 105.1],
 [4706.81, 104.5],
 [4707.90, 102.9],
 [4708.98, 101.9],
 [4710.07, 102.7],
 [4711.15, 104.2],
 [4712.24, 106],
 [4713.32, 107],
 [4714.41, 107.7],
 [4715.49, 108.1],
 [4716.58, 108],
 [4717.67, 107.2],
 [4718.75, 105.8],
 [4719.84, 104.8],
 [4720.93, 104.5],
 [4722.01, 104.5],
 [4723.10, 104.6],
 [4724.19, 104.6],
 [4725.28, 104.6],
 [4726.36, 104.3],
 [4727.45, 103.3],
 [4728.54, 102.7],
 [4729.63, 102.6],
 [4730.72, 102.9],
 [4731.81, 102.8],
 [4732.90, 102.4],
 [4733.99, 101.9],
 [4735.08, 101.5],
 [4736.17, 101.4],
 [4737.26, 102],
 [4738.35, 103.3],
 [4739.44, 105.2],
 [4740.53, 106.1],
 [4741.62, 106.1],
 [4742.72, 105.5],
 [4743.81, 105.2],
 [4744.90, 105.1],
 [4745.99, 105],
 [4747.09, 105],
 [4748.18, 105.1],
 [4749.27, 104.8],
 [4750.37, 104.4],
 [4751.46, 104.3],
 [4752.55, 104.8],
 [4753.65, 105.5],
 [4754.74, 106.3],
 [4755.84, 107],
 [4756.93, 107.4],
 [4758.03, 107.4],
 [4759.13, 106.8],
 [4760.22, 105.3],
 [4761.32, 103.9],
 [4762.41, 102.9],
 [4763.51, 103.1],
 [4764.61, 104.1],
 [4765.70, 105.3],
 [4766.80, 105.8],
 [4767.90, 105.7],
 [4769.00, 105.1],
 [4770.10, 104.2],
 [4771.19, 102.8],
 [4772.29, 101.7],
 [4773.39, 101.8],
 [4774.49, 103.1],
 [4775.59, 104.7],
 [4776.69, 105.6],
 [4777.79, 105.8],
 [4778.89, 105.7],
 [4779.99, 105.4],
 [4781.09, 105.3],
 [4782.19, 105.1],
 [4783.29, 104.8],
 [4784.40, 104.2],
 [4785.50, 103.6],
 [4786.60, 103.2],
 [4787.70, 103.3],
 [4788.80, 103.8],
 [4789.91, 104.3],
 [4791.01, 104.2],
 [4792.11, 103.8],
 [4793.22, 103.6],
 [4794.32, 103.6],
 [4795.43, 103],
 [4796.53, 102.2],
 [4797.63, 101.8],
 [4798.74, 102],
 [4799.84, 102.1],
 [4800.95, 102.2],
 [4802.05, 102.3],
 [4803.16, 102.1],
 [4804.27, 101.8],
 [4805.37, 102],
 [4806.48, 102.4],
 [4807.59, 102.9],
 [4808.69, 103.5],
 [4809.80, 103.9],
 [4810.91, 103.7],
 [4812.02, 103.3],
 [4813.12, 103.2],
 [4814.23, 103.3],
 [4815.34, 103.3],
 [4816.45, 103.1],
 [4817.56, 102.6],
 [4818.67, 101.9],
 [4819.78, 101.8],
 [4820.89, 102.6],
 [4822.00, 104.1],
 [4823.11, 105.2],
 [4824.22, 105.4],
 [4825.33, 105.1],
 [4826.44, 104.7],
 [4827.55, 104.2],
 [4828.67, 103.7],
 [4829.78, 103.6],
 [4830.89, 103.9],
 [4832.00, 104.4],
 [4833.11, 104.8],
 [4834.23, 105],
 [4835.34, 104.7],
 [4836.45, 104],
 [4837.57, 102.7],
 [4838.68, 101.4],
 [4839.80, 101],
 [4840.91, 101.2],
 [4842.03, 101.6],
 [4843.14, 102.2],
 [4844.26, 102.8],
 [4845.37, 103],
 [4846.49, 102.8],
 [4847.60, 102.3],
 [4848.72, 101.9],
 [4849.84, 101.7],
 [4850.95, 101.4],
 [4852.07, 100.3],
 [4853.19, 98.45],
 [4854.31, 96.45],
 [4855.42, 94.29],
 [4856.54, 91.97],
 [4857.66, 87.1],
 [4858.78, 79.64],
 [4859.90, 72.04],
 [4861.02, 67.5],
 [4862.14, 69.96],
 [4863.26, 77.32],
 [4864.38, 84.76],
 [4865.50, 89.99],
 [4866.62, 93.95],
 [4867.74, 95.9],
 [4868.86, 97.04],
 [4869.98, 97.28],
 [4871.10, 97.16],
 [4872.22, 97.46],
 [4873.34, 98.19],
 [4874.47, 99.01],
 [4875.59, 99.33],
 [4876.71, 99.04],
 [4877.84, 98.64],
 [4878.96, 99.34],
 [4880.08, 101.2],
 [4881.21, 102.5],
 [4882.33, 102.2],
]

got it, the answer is 131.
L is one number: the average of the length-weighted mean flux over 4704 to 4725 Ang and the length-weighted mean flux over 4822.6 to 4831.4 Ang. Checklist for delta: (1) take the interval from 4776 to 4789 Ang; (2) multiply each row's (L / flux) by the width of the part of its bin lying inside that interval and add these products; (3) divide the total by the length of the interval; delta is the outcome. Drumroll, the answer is 1.00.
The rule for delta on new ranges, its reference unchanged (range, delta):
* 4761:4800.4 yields 1.01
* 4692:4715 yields 1.00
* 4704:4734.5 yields 1.00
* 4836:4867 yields 1.13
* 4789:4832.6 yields 1.01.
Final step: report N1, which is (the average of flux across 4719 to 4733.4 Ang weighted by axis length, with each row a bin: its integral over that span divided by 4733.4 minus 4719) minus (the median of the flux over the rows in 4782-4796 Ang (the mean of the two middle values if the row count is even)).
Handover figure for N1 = 0.0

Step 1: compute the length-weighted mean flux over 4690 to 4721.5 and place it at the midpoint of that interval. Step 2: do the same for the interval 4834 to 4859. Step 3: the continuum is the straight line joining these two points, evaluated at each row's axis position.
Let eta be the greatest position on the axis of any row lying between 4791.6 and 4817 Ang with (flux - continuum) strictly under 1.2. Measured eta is 4806.48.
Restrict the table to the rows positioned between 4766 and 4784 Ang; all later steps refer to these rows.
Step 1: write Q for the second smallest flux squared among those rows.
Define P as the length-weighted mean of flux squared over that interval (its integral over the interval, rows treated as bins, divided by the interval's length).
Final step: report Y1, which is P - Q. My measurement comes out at 563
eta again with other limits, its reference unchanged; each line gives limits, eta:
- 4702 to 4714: 4712.24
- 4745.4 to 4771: 4763.51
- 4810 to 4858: 4857.66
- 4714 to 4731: 4730.72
